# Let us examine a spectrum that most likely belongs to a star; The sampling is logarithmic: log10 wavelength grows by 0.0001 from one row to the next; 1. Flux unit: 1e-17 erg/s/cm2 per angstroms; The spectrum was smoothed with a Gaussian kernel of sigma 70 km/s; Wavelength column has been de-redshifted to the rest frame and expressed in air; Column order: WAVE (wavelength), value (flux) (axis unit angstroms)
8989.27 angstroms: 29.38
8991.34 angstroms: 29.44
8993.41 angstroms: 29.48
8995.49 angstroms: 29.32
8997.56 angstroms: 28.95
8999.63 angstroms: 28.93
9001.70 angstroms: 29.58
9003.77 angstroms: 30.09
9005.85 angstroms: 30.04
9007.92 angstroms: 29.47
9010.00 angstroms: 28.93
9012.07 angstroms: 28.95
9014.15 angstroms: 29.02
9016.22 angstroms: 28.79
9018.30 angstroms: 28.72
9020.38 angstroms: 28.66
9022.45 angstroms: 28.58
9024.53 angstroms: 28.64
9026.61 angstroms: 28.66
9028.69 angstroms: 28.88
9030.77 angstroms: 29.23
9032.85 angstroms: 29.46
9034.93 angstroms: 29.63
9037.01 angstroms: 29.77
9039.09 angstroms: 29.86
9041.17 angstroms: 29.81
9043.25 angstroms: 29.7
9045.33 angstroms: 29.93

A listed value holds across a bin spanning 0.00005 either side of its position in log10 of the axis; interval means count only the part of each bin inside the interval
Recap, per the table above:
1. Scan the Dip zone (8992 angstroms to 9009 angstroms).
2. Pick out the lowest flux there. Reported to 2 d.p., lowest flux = 28.93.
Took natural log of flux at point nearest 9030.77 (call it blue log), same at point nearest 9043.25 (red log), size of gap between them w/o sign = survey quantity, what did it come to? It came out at 0.016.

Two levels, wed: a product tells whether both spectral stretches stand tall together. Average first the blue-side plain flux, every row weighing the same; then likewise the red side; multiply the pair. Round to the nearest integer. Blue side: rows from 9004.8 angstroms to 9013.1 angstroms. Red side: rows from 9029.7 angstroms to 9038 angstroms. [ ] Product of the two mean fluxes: 866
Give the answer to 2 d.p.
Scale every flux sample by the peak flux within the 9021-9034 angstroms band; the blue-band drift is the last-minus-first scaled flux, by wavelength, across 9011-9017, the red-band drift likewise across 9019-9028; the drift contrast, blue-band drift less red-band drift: -0.01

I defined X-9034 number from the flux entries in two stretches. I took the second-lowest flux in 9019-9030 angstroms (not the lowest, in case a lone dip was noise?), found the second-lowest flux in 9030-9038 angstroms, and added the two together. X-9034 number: 58.10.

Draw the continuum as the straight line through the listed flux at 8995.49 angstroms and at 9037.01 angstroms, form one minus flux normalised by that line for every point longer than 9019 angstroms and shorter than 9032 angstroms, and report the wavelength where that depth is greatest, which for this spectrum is 9022.45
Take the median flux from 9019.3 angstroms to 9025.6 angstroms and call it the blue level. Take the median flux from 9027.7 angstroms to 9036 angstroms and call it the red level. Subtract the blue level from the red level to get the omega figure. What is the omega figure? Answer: 0.7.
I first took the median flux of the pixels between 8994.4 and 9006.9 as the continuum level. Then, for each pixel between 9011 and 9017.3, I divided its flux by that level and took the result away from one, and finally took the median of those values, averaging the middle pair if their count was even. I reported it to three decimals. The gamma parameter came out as 0.017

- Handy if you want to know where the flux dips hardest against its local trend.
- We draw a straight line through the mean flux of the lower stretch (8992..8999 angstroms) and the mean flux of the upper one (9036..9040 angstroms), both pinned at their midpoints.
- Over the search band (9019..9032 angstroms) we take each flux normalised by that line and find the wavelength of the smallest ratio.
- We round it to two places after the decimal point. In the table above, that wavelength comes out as 9022.45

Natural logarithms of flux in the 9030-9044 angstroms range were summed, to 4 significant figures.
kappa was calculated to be 23.72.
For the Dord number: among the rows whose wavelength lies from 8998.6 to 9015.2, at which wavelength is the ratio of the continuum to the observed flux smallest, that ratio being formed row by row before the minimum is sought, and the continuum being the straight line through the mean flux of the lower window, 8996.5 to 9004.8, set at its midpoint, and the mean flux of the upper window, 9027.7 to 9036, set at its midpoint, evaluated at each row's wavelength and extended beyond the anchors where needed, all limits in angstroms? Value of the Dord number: 9003.77 angstroms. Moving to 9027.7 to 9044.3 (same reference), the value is 9039.09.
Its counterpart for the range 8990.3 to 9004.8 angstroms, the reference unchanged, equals 9003.77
